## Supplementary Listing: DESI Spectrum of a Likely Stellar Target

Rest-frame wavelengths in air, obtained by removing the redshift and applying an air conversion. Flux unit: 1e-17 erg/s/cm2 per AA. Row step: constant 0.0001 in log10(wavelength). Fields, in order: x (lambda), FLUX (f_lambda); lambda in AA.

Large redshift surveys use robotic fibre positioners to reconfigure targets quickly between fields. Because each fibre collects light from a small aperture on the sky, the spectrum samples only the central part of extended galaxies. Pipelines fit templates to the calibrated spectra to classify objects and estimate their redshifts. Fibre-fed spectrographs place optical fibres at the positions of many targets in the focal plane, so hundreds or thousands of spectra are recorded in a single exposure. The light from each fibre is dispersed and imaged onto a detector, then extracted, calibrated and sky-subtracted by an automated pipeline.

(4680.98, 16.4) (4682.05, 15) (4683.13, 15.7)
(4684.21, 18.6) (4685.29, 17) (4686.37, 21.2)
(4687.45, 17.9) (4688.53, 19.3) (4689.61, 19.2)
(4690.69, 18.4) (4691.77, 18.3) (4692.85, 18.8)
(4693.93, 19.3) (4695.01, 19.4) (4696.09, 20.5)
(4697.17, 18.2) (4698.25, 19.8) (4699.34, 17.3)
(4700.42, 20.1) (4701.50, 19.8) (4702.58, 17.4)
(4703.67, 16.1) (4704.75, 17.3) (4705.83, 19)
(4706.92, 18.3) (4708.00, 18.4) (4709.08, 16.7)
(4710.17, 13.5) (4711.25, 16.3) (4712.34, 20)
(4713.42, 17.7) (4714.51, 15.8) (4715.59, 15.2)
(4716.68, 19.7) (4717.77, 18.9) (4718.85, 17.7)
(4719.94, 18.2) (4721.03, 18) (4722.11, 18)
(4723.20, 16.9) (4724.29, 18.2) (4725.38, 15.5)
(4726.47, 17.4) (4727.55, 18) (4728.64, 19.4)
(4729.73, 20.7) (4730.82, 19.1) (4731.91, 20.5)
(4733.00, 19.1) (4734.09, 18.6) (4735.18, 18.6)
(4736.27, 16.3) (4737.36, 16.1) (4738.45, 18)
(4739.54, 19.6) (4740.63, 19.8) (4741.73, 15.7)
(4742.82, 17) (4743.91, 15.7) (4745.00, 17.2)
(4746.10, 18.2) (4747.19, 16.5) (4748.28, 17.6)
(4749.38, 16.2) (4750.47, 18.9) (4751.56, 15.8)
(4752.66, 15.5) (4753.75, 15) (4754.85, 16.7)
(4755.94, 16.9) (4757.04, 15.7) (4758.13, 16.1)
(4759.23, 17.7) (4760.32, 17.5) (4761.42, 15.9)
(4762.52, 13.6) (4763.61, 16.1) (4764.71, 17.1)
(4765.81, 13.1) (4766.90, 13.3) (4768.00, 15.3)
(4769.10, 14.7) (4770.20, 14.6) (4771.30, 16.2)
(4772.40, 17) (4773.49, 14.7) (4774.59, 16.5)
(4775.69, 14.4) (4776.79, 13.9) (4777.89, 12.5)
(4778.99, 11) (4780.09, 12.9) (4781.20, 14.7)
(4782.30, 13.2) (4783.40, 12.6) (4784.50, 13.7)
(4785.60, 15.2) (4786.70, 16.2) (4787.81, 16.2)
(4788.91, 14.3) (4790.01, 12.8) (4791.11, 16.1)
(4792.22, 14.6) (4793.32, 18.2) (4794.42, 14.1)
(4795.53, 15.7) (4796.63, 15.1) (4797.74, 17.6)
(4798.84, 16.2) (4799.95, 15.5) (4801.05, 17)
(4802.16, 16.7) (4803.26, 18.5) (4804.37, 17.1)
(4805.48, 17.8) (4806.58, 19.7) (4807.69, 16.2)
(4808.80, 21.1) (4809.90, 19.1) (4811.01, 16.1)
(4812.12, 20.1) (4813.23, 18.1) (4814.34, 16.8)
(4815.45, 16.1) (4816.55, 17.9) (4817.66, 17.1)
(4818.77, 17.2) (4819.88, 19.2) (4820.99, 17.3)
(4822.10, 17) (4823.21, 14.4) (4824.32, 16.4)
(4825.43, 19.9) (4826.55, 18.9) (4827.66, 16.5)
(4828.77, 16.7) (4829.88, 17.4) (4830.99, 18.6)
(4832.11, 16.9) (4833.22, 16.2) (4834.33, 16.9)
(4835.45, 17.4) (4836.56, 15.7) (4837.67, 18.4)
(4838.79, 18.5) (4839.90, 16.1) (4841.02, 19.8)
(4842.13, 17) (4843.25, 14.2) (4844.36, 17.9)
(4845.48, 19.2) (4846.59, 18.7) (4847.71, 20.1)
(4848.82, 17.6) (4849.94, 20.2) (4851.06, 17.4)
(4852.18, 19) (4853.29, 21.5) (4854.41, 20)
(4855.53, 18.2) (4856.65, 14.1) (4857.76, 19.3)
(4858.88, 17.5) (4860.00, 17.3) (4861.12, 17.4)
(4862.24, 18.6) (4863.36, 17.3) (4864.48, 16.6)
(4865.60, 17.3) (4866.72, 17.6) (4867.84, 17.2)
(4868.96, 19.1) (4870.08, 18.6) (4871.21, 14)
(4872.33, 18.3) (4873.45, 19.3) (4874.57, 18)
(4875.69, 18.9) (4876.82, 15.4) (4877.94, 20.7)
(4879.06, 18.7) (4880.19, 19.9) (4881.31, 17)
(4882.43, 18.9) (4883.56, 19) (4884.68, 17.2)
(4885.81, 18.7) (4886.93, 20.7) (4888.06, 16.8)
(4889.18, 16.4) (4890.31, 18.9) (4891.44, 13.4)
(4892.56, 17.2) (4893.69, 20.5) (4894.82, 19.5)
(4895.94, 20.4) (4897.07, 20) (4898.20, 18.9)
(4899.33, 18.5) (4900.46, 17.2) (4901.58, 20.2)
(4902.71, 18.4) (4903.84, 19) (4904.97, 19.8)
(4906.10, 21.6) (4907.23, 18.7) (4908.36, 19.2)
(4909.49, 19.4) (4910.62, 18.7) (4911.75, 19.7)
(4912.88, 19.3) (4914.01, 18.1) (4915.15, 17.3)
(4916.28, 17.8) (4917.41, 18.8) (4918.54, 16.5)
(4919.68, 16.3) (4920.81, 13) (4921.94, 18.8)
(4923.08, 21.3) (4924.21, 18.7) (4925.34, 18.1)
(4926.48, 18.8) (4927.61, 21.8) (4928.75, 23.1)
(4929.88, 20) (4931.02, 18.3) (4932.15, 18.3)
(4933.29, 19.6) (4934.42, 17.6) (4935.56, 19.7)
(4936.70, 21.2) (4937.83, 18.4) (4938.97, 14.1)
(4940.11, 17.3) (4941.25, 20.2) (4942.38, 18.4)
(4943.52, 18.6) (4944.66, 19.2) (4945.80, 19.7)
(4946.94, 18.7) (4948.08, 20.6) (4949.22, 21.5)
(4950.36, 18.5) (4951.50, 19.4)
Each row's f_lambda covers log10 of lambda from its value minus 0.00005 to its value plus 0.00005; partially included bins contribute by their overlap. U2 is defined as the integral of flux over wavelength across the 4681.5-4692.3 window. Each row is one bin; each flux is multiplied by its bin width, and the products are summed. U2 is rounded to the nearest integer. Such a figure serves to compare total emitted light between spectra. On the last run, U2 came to 195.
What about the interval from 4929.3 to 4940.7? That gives 210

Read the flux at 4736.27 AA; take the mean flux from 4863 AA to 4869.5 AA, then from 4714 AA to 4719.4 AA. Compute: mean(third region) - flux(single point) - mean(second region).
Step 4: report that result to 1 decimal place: -16.4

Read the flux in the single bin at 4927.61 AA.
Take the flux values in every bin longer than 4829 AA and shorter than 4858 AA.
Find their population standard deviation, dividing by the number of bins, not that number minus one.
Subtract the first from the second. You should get -20.0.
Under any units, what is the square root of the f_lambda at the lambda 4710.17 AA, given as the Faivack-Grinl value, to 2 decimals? 3.67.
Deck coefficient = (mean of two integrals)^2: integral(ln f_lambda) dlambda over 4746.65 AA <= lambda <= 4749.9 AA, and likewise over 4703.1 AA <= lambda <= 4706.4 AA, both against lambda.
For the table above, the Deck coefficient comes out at 86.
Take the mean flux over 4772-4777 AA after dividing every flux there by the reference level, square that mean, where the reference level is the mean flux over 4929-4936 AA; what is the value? 0.65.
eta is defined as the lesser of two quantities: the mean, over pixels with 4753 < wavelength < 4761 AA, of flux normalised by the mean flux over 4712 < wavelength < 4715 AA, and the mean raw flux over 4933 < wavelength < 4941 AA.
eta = 0.93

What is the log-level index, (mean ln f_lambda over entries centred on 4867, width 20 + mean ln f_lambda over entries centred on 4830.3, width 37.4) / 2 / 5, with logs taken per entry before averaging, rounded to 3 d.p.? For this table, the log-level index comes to 0.573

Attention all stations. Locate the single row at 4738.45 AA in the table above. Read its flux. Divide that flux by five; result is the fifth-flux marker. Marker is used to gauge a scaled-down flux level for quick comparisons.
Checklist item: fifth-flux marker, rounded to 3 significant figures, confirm 3.60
